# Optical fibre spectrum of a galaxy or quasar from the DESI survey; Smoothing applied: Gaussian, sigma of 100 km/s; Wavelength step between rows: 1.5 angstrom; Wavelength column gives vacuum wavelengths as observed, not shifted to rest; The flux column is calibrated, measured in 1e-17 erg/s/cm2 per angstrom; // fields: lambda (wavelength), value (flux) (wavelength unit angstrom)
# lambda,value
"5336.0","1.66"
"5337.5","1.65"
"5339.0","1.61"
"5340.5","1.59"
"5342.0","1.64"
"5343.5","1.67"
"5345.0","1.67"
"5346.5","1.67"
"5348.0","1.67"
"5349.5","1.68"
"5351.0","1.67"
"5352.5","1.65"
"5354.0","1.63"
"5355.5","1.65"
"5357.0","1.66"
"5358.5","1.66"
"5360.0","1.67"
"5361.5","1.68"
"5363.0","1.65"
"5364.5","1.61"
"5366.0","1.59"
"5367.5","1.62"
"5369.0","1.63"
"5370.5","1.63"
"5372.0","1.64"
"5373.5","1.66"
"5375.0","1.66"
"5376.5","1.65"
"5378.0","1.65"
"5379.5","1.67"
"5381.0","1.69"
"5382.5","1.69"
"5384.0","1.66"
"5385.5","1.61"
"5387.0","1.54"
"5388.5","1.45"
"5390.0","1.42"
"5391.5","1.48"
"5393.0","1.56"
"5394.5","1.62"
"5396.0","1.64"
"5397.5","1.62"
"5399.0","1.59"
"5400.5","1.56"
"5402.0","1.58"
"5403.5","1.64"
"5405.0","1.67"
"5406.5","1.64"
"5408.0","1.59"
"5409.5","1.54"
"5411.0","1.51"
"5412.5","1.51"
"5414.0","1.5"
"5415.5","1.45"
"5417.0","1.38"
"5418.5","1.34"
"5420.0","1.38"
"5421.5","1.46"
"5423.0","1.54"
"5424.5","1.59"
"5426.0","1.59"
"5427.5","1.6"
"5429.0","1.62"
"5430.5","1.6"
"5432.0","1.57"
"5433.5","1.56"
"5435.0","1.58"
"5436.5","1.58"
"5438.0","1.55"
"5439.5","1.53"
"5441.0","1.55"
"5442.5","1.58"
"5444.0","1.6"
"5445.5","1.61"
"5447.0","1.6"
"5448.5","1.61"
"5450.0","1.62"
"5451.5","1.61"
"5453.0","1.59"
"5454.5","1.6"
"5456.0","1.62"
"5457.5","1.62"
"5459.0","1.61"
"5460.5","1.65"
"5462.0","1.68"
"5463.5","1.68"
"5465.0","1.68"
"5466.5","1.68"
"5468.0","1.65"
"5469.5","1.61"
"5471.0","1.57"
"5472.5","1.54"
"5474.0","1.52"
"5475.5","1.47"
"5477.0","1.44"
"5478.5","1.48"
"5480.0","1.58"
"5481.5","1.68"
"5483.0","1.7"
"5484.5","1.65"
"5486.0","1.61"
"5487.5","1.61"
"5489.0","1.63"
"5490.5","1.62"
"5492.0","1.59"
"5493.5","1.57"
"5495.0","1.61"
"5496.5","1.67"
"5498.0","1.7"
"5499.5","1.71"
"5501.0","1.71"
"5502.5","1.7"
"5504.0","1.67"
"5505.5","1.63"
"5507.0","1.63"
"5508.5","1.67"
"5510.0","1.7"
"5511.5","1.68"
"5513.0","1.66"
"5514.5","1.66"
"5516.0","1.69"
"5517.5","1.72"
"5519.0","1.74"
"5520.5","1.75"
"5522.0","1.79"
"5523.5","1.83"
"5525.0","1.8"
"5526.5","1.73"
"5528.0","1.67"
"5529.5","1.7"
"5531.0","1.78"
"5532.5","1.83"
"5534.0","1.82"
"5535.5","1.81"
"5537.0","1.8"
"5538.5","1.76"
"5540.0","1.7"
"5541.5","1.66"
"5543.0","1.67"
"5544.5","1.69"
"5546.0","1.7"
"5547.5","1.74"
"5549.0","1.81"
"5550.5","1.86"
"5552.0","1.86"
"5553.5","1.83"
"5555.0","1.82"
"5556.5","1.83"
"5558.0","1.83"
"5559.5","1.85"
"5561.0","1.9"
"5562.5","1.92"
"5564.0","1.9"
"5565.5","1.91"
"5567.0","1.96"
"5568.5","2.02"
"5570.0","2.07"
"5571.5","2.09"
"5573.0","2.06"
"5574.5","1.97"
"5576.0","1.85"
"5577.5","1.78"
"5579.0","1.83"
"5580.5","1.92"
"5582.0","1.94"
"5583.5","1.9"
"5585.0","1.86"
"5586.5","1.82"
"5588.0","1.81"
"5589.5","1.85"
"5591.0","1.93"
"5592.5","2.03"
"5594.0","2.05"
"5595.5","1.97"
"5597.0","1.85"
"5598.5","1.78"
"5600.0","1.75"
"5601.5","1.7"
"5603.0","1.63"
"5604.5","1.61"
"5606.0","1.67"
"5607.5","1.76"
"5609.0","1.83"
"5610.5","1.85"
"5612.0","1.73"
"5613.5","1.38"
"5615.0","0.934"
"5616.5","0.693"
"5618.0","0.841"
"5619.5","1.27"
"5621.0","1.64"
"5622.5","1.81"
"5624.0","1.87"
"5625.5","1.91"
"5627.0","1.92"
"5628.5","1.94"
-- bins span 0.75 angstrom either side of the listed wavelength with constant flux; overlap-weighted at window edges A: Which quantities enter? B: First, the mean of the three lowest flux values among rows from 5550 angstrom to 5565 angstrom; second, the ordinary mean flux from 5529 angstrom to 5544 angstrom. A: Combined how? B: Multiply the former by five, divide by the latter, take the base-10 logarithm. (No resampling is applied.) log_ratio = 0.72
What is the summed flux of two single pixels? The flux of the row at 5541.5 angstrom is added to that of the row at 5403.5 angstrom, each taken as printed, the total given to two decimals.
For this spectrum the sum 3.30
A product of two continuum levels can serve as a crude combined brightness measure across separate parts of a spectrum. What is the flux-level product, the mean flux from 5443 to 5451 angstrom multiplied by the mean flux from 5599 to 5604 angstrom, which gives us 2.72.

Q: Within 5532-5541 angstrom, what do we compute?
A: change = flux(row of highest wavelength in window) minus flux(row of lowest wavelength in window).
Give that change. -0.13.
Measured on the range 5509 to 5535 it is 0.12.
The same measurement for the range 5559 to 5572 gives 0.24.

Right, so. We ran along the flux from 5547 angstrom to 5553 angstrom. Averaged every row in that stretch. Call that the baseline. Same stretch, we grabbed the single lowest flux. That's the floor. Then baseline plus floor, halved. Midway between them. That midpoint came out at 1.78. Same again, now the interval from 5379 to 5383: 1.68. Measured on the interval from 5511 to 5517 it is 1.67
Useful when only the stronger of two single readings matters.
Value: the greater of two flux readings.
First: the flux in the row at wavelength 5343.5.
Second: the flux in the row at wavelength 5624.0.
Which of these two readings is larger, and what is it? 1.87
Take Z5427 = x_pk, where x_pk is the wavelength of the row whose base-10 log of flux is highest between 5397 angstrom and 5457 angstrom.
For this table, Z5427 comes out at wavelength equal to 5405.0 angstrom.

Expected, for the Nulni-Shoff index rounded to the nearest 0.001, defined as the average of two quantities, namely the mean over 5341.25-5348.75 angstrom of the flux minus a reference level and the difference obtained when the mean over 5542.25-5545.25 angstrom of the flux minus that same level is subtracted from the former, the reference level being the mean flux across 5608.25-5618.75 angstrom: 0.163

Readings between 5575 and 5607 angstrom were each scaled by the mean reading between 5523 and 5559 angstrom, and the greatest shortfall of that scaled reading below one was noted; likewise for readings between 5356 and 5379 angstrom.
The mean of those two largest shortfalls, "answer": 0.097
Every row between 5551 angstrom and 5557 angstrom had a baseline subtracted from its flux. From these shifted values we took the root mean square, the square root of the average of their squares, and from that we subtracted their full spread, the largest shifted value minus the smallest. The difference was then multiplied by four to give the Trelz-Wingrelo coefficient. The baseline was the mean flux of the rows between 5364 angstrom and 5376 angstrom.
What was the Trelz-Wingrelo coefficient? 0.66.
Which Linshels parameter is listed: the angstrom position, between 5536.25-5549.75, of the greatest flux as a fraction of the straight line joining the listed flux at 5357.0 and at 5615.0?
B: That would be 5549.0 angstrom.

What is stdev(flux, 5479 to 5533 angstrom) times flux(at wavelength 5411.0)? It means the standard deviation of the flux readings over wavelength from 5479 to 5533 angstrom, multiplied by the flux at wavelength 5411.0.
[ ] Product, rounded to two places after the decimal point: 0.10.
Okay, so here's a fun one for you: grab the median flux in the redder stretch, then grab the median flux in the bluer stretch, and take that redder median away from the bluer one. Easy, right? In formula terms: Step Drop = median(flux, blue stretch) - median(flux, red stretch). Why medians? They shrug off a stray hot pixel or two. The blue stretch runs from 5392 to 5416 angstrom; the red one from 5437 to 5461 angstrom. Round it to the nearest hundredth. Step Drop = -0.02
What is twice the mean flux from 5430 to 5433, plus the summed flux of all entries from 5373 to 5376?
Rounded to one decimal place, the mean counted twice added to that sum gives 6.5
